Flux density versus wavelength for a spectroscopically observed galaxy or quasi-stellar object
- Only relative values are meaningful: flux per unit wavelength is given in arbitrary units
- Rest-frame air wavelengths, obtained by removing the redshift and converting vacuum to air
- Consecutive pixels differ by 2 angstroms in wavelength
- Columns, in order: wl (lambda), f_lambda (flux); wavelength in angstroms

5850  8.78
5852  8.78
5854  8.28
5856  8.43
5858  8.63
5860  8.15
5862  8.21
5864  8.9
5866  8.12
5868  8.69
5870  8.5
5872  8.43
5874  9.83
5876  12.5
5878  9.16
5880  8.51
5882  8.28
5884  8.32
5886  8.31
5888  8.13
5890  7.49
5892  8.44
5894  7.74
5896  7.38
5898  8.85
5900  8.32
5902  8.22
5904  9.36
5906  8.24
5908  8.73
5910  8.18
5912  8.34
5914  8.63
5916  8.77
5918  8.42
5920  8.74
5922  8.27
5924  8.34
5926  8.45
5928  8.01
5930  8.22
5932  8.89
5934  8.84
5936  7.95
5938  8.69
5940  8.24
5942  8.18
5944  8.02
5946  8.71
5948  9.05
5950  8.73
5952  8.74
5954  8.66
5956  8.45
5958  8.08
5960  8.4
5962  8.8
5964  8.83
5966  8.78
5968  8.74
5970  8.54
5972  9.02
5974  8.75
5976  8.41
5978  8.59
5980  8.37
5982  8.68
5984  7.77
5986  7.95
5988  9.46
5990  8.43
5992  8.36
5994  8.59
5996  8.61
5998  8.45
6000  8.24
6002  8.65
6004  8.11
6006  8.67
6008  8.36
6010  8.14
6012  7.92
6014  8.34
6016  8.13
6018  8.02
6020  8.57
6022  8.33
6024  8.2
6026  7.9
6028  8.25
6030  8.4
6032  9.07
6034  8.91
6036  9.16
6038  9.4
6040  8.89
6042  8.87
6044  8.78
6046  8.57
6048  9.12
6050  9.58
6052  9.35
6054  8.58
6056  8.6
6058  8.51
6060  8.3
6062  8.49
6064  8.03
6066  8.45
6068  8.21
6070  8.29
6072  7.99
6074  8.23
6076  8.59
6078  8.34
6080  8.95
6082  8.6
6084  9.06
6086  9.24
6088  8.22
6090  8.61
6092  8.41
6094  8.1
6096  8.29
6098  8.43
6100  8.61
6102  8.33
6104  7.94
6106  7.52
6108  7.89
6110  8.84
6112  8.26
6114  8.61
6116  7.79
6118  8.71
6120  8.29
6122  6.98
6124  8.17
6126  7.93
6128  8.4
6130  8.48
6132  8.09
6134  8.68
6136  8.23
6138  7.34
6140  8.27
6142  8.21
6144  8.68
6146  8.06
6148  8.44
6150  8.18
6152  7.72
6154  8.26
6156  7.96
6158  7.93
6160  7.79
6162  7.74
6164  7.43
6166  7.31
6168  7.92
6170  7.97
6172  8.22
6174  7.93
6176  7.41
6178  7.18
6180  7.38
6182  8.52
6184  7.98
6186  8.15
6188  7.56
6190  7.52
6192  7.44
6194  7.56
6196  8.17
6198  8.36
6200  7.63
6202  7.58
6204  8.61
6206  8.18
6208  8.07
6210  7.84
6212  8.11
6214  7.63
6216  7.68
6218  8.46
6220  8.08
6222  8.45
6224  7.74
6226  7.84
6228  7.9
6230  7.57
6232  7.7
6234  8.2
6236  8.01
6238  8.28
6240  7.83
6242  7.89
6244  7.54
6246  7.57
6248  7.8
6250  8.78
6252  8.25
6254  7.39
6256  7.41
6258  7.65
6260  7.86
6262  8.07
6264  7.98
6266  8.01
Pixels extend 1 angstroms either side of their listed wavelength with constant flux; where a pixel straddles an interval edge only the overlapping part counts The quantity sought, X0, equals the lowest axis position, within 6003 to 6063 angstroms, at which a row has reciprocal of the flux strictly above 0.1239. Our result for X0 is 6012 angstroms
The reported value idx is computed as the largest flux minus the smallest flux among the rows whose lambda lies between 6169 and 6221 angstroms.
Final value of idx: 1.4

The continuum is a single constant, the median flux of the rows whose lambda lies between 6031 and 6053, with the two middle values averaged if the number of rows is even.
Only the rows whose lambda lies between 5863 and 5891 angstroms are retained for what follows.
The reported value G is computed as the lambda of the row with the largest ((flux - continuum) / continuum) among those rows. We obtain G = 5876 angstroms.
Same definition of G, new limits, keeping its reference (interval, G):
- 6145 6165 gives 6148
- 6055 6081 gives 6080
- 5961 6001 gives 5988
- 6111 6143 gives 6118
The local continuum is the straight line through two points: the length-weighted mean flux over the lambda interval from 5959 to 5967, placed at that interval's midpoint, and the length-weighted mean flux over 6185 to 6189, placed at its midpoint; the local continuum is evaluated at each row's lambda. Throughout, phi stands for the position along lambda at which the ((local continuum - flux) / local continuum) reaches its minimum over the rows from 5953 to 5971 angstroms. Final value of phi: 5964 angstroms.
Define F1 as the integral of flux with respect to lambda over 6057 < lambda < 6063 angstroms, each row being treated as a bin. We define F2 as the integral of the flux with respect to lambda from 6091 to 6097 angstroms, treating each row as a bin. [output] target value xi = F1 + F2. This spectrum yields 100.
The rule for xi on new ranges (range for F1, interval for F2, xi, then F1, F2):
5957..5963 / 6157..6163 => 97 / 50.6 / 47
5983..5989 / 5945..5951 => 103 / 50.4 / 53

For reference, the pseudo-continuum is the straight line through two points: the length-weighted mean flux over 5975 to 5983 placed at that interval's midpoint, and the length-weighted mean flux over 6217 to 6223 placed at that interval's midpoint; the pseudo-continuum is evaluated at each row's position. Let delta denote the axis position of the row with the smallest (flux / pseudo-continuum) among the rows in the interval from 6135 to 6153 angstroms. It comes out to 6138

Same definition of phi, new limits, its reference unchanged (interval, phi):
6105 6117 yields 6110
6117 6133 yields 6118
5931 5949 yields 5948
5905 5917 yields 5916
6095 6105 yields 6100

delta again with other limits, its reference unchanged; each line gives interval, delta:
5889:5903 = 5896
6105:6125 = 6122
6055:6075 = 6072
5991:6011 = 6004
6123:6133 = 6126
